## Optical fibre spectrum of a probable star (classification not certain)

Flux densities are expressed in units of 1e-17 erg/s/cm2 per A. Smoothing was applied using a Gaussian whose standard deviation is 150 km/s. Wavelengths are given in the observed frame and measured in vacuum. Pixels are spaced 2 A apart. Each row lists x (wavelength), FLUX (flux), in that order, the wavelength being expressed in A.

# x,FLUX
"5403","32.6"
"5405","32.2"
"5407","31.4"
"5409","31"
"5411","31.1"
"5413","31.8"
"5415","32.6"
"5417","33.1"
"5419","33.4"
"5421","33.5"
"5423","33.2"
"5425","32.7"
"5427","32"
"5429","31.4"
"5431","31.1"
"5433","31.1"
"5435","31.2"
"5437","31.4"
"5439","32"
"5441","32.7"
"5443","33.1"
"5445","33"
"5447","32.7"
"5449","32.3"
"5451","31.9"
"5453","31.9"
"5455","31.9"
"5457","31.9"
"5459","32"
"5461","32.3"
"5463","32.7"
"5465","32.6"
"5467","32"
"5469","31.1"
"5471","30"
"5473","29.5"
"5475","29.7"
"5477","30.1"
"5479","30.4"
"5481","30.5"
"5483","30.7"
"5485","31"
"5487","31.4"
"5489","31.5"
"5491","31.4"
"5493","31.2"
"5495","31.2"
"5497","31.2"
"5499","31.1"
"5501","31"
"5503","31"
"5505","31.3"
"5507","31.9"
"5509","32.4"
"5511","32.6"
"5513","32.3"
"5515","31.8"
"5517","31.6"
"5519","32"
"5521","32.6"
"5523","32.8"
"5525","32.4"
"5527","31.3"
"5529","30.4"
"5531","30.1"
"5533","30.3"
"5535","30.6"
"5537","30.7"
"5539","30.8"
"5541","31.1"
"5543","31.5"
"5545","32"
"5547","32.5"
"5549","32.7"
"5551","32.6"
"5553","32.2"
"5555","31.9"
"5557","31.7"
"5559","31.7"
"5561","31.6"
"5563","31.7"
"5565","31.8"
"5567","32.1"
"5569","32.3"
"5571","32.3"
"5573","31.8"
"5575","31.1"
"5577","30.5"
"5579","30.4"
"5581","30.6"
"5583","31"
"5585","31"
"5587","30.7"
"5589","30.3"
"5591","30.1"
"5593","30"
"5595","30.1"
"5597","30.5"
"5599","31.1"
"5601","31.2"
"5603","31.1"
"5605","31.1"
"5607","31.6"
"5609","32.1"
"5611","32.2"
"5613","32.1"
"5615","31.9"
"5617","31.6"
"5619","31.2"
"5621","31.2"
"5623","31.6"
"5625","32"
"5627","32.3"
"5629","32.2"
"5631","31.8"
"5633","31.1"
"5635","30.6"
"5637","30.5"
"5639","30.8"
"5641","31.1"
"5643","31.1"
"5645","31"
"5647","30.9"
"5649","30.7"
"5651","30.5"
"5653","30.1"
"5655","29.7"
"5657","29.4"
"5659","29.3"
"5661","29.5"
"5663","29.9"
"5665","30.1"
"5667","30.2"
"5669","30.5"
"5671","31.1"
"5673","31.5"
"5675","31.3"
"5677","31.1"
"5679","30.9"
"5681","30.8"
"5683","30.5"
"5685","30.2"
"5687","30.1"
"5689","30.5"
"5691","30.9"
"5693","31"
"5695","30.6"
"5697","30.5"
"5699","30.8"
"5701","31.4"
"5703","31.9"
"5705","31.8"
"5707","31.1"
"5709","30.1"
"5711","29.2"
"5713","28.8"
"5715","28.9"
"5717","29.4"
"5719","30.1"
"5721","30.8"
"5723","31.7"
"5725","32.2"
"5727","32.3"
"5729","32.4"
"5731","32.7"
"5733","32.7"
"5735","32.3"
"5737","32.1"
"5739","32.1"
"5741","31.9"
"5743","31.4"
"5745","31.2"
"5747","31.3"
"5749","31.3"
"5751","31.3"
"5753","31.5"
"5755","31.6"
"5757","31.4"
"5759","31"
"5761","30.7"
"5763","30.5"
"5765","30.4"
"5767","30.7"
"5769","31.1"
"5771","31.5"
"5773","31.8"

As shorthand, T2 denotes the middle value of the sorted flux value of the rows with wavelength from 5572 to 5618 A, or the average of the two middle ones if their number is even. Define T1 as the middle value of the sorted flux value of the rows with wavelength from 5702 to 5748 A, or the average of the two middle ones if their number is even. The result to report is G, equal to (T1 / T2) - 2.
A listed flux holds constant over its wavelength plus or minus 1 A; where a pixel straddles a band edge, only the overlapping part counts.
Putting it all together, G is -0.98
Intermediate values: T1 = 31.7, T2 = 31.1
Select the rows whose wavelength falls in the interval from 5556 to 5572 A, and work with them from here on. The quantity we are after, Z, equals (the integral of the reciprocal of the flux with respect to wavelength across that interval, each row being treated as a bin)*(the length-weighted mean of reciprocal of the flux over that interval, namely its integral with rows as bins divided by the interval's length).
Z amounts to 0.016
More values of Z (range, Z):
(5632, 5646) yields 0.015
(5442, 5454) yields 0.011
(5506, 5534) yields 0.028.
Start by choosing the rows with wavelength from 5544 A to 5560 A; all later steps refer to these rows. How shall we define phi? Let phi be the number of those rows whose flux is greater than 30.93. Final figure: 8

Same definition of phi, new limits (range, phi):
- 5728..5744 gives 8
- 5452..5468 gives 8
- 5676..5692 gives 1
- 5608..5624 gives 8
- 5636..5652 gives 3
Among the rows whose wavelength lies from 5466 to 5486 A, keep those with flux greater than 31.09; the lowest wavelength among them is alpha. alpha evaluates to 5467 A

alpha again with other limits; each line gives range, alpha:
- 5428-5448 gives 5429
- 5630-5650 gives 5631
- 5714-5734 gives 5723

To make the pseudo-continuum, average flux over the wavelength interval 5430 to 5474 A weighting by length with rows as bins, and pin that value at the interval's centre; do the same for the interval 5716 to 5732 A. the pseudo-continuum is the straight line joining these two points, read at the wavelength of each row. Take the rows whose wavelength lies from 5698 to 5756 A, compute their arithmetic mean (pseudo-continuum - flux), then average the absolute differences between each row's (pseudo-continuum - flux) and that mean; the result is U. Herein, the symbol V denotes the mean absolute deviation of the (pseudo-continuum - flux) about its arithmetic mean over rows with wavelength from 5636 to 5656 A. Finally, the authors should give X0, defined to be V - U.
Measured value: -0.50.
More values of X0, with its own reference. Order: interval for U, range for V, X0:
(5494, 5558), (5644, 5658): -0.16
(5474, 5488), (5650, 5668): -0.09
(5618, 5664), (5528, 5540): -0.45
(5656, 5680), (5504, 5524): -0.26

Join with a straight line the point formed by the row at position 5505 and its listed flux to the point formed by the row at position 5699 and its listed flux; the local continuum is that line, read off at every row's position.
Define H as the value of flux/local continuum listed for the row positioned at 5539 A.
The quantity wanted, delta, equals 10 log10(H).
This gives -0.06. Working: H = 0.99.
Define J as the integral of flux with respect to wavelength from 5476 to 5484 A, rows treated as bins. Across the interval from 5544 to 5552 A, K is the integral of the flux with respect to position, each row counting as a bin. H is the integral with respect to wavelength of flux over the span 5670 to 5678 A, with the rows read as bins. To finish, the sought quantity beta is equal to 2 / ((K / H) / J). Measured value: 469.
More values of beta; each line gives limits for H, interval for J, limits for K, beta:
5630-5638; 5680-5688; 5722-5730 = 469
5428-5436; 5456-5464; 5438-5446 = 492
